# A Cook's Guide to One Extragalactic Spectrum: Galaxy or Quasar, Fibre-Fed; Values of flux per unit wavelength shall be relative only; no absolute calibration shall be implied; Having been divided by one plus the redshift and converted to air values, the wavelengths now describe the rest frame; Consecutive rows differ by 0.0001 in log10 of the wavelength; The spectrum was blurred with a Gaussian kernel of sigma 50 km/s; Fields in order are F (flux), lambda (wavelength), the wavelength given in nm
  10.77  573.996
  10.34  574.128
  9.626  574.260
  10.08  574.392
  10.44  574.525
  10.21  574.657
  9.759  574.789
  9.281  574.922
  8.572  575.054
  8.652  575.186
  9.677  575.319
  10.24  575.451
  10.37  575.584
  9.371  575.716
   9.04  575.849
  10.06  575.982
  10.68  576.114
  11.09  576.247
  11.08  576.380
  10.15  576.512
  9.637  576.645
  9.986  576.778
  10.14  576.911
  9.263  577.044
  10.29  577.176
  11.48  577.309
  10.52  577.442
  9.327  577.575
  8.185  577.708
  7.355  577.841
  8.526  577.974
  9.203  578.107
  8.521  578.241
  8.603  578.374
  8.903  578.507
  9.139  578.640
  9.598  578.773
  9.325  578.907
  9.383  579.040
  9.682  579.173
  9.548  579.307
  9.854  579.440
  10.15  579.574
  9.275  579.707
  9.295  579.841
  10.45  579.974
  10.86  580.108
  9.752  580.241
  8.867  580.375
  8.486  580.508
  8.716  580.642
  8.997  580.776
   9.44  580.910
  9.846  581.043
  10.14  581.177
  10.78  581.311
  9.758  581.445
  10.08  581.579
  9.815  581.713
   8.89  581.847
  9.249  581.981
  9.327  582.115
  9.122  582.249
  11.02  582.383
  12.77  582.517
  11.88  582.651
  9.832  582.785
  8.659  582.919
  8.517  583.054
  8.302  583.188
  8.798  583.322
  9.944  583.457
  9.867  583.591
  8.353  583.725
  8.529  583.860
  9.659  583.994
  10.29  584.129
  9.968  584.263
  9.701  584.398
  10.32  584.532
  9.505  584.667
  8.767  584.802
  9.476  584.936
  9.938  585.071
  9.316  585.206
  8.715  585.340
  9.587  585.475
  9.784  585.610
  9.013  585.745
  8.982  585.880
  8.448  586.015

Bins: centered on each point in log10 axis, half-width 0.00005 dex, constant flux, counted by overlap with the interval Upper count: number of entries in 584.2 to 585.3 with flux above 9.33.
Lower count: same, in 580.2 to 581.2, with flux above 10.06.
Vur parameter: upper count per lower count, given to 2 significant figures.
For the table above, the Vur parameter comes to 6.0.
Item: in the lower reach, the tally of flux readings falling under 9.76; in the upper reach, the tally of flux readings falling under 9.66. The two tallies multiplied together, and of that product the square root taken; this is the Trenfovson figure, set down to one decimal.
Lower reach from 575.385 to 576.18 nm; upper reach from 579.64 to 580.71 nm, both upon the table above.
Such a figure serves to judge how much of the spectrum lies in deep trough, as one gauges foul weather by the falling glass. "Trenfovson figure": 3.2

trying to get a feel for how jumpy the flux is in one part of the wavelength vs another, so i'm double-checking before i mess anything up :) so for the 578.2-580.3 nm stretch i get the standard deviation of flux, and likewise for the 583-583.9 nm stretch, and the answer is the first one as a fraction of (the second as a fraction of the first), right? 0.55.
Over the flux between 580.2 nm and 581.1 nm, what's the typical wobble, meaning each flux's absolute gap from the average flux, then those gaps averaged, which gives 0.45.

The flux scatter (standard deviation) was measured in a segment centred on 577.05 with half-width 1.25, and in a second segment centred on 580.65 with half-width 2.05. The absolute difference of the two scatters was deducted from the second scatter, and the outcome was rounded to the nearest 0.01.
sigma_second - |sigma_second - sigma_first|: 0.75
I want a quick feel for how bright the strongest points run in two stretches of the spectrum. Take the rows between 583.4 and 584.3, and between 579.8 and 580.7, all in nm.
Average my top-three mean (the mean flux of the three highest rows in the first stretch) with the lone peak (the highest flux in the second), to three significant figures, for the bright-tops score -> 10.5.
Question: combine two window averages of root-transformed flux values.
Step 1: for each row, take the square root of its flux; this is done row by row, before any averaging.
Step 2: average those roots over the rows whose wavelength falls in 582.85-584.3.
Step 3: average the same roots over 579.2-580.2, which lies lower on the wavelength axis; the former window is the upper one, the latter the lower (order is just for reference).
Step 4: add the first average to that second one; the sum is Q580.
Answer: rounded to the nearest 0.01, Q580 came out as 6.17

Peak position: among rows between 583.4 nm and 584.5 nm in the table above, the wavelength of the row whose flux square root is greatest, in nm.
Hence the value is 584.129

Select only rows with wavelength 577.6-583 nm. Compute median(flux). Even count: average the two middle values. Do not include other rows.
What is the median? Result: 9.4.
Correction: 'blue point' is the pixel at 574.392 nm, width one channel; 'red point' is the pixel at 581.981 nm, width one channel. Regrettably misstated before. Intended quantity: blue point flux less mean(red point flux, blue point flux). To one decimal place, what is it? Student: 0.4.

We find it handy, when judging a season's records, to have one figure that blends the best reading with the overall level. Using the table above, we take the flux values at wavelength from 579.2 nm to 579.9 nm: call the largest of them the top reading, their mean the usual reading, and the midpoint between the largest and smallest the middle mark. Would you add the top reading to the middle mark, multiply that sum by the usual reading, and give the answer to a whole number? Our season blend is 191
